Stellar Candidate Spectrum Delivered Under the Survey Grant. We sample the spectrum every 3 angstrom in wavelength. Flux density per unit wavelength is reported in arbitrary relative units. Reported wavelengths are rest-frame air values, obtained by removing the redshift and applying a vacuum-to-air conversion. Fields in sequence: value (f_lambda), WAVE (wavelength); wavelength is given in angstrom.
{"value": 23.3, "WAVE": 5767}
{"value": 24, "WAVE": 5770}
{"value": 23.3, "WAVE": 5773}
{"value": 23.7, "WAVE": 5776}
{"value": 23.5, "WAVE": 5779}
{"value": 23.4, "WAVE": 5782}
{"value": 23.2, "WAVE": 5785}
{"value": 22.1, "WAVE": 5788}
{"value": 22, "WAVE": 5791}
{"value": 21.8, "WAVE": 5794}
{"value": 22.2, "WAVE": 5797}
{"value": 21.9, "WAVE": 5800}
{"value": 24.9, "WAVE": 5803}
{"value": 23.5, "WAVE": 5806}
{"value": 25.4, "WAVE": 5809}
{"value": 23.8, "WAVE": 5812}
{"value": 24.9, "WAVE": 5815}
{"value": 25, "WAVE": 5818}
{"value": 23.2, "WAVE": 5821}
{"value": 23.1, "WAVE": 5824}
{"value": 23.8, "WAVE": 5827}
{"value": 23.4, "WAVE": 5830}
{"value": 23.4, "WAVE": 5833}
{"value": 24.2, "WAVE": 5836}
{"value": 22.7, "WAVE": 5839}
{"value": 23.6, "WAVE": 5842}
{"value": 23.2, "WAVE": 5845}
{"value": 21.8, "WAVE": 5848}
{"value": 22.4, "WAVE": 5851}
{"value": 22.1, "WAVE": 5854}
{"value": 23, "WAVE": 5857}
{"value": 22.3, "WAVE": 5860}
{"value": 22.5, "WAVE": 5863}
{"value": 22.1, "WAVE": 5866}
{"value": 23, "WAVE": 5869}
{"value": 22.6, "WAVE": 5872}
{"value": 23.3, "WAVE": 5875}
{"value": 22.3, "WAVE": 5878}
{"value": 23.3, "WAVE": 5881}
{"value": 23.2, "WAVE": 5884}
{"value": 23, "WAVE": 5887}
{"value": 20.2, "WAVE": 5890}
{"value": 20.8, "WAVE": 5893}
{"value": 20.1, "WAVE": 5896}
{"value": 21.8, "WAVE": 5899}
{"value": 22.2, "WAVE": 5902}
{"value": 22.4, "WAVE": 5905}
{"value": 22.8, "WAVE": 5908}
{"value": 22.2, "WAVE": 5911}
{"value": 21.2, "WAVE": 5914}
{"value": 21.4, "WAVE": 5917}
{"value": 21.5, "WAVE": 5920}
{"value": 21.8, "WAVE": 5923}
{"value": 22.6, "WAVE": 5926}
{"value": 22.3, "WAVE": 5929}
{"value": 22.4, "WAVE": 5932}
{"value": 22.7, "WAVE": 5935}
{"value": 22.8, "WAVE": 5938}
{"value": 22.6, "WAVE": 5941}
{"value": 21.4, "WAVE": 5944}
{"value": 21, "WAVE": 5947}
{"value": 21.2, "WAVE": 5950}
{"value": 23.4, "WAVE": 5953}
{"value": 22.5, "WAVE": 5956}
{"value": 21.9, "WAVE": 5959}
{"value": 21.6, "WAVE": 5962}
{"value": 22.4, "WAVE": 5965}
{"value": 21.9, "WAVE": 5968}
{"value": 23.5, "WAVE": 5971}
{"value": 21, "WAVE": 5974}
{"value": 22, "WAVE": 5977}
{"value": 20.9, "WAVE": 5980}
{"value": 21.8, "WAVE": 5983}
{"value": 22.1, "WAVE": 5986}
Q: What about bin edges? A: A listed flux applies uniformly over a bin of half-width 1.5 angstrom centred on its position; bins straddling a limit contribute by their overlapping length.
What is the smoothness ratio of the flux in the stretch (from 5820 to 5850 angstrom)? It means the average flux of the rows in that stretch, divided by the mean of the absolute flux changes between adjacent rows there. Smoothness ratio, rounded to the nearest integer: 34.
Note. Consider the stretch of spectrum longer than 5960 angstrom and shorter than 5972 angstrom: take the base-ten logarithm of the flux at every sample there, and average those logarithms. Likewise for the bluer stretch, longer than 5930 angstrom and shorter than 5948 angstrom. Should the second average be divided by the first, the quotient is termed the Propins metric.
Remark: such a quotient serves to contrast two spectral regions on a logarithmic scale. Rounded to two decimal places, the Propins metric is 1.00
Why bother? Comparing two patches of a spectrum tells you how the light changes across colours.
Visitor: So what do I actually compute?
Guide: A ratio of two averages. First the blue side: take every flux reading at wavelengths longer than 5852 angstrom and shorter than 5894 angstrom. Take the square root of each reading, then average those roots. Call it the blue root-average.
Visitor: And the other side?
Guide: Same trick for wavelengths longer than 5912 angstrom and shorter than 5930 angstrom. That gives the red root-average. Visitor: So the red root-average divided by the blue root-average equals 0.986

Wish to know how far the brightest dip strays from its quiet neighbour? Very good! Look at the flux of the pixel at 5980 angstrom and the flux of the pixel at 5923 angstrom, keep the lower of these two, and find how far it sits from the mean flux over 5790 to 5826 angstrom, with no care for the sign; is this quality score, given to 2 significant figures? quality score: 2.6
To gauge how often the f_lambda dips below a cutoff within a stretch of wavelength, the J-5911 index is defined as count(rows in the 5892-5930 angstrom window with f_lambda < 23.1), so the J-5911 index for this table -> 13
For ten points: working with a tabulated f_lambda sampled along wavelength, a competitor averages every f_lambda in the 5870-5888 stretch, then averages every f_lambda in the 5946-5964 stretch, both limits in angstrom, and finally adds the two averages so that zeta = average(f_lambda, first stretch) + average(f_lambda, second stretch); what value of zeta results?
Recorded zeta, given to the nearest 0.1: 44.9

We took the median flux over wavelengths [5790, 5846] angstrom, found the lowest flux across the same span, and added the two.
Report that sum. 45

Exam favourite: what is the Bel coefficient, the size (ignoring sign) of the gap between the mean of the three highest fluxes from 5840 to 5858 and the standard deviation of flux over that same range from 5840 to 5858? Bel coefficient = 22.6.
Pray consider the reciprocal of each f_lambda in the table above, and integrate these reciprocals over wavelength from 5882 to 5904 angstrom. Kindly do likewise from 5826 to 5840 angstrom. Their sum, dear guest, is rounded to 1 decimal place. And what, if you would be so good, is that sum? 1.6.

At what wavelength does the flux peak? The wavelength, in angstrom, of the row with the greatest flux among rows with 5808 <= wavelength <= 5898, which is 5809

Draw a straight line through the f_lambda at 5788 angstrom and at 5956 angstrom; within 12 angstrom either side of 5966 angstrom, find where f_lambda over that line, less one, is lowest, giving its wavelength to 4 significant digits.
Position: 5974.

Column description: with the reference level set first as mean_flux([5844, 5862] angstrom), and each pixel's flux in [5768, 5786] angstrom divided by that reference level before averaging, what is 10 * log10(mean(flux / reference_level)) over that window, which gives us 0.20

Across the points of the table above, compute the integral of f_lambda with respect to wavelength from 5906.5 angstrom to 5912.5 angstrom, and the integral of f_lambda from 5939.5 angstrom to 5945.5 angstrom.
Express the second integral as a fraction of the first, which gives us 0.978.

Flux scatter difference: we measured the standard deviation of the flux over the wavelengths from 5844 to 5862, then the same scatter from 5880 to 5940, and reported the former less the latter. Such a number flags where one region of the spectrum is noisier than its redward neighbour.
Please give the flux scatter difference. -0.4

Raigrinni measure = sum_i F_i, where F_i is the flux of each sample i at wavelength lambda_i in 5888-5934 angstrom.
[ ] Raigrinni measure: 326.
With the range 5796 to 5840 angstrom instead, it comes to 355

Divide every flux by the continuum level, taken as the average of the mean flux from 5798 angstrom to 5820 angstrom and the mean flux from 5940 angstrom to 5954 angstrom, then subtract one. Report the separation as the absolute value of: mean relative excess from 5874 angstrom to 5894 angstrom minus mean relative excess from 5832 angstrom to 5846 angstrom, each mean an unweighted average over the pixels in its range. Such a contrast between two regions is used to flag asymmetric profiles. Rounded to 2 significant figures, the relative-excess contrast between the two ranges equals 0.049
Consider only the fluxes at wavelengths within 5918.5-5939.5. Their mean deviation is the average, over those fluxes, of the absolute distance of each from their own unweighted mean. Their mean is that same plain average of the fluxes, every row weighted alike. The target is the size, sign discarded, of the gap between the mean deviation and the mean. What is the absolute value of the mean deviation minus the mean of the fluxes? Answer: 21.93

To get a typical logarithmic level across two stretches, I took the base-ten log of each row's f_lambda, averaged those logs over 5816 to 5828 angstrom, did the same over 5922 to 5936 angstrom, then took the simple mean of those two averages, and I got 1.36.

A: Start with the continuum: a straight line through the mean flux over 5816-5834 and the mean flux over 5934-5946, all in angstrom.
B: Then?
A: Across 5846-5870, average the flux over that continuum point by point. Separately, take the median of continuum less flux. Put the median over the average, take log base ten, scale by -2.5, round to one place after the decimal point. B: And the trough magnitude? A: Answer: 0.0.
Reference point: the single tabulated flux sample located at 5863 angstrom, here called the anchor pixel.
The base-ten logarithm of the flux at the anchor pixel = 1.35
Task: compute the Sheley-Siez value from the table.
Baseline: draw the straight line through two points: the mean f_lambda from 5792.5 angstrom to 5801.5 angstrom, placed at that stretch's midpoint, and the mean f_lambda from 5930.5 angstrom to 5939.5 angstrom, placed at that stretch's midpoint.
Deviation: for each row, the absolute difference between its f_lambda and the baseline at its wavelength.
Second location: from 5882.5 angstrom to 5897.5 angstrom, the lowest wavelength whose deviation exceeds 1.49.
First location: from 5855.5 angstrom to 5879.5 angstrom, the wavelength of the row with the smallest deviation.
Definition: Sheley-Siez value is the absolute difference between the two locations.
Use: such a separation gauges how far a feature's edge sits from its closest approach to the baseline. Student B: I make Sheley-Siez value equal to 30 angstrom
